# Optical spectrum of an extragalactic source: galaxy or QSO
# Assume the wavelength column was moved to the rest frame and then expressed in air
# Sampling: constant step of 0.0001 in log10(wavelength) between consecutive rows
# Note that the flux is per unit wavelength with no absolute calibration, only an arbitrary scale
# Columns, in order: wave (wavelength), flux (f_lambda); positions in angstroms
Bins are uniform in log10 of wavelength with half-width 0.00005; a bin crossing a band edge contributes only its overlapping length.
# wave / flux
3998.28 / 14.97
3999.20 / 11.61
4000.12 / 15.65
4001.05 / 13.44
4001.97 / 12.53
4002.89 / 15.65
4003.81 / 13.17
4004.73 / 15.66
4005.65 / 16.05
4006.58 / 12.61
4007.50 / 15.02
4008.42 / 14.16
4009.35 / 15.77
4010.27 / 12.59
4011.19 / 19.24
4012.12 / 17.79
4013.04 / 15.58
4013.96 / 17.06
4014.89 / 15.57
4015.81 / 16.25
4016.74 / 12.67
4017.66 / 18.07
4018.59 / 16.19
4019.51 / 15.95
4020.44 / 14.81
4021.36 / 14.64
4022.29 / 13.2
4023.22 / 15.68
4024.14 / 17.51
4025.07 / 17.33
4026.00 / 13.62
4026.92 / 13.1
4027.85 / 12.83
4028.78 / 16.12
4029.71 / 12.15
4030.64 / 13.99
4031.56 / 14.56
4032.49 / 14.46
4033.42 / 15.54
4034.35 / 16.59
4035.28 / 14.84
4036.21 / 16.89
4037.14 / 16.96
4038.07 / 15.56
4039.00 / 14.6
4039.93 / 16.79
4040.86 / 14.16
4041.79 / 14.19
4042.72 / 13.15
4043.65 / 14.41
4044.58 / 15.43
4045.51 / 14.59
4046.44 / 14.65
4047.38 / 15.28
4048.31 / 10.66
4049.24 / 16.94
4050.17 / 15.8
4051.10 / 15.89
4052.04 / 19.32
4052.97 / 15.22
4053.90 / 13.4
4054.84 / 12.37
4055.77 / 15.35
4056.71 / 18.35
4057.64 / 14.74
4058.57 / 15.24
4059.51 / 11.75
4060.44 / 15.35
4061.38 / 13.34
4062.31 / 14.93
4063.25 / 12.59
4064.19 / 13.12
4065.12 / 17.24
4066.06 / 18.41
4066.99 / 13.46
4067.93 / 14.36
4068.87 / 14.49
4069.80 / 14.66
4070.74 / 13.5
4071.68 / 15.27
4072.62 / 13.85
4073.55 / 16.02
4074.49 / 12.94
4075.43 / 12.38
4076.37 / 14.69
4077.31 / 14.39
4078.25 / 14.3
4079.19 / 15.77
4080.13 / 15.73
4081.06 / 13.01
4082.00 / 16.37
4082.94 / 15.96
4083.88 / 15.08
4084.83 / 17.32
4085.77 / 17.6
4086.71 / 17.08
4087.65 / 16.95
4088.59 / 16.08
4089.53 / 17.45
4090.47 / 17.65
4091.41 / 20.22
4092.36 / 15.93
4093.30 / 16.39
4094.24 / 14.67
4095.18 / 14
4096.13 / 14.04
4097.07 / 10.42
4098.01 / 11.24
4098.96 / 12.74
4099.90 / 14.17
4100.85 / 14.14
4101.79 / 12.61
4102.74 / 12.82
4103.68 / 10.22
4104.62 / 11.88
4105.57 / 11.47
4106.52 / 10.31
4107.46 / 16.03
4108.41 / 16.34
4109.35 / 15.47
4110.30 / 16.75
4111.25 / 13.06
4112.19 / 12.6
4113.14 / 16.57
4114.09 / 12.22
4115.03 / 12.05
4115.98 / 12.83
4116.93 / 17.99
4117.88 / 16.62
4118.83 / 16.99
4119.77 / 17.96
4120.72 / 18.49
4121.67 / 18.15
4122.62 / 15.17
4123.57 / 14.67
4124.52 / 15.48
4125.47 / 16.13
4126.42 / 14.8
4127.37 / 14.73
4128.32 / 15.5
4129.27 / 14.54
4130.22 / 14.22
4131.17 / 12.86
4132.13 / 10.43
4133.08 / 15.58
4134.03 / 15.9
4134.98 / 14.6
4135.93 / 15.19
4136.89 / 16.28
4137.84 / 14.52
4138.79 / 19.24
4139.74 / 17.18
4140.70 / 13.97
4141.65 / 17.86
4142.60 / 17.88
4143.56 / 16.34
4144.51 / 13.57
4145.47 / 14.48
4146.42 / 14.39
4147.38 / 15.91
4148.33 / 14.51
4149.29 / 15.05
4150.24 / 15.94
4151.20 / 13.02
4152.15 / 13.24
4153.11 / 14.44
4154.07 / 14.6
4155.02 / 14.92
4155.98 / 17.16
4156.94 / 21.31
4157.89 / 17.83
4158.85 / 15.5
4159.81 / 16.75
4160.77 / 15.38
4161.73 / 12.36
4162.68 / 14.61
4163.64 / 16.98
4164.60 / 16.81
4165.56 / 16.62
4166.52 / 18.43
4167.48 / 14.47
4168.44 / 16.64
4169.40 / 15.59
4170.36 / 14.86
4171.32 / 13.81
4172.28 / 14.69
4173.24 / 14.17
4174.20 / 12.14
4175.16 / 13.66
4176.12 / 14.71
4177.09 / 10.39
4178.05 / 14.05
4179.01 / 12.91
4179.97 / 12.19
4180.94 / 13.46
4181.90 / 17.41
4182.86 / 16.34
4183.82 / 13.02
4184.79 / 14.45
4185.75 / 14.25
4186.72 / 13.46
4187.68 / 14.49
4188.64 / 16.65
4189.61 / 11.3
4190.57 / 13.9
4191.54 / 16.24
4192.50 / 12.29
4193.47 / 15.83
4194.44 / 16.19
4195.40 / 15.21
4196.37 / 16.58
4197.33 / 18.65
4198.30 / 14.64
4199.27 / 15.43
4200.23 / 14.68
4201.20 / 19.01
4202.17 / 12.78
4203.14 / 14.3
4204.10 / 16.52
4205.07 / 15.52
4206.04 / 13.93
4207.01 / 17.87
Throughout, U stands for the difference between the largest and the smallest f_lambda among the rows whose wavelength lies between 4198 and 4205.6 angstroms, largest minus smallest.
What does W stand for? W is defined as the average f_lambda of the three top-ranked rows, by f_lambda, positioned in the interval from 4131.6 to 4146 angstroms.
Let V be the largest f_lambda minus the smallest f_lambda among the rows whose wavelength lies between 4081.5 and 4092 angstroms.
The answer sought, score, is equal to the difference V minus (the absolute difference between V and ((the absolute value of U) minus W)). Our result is -12.1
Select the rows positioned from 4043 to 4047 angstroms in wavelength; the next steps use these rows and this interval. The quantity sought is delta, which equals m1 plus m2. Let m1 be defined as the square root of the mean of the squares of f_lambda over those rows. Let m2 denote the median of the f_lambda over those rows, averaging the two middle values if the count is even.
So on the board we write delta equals 29.4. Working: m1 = 14.8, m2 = 14.6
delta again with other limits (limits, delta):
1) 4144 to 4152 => 29.1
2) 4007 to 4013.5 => 31.4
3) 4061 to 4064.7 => 26.8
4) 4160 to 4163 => 28.8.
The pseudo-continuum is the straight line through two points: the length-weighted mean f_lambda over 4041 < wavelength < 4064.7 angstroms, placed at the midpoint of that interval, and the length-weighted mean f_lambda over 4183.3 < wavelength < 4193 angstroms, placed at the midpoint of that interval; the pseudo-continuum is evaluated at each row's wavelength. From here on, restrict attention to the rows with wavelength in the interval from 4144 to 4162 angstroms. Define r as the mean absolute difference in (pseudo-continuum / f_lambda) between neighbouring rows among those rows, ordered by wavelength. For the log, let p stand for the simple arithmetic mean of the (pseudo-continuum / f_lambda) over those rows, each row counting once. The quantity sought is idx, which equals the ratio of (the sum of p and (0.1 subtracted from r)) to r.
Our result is 10.6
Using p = 0.94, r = 0.09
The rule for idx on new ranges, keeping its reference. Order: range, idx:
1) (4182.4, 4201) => 7.3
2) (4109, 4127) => 9.1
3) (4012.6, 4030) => 8.2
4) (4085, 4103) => 11.6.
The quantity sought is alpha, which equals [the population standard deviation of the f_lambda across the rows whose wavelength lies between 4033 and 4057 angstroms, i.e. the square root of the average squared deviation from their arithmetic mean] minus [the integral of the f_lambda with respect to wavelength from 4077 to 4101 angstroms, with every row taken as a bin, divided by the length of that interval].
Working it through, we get -13.6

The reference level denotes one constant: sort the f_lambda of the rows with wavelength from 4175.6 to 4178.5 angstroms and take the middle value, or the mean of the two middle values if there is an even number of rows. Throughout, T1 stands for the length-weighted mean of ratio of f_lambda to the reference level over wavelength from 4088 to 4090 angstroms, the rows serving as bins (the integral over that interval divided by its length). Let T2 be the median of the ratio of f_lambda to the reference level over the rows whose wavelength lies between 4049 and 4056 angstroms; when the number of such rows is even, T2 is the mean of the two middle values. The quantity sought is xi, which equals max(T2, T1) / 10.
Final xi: 0.120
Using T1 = 1.20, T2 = 1.11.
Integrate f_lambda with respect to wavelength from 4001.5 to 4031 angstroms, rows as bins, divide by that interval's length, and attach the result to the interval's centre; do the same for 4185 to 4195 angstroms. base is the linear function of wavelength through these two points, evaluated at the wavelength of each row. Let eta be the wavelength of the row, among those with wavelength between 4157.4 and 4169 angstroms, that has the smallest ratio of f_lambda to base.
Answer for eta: 4161.73 angstroms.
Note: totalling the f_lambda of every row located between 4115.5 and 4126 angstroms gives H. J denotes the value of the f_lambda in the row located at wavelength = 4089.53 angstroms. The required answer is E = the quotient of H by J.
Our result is 10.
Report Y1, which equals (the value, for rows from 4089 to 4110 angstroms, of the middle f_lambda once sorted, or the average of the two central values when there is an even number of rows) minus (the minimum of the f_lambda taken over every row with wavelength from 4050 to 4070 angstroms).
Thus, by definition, 2.3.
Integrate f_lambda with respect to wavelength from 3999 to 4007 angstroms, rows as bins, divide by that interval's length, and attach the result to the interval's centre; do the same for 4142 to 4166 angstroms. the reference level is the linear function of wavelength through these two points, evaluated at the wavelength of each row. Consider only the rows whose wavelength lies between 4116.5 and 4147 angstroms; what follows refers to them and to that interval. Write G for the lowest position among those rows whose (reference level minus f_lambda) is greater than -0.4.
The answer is 4122.62 angstroms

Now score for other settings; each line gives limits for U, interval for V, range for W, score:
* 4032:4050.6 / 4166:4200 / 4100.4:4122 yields -11.9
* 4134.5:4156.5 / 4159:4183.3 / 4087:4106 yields -12.2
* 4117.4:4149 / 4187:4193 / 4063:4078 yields -8.4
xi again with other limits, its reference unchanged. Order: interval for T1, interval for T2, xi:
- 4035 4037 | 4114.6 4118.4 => 0.115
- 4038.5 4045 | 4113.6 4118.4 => 0.105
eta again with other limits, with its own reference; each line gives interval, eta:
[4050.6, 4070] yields 4059.51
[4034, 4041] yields 4040.86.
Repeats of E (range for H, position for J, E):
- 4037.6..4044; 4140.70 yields 7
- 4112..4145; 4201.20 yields 28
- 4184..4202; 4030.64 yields 20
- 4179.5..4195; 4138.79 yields 12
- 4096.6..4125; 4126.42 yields 29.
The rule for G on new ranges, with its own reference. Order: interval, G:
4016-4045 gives 4016.74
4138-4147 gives 4140.70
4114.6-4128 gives 4115.03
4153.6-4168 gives 4154.07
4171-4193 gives 4171.32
